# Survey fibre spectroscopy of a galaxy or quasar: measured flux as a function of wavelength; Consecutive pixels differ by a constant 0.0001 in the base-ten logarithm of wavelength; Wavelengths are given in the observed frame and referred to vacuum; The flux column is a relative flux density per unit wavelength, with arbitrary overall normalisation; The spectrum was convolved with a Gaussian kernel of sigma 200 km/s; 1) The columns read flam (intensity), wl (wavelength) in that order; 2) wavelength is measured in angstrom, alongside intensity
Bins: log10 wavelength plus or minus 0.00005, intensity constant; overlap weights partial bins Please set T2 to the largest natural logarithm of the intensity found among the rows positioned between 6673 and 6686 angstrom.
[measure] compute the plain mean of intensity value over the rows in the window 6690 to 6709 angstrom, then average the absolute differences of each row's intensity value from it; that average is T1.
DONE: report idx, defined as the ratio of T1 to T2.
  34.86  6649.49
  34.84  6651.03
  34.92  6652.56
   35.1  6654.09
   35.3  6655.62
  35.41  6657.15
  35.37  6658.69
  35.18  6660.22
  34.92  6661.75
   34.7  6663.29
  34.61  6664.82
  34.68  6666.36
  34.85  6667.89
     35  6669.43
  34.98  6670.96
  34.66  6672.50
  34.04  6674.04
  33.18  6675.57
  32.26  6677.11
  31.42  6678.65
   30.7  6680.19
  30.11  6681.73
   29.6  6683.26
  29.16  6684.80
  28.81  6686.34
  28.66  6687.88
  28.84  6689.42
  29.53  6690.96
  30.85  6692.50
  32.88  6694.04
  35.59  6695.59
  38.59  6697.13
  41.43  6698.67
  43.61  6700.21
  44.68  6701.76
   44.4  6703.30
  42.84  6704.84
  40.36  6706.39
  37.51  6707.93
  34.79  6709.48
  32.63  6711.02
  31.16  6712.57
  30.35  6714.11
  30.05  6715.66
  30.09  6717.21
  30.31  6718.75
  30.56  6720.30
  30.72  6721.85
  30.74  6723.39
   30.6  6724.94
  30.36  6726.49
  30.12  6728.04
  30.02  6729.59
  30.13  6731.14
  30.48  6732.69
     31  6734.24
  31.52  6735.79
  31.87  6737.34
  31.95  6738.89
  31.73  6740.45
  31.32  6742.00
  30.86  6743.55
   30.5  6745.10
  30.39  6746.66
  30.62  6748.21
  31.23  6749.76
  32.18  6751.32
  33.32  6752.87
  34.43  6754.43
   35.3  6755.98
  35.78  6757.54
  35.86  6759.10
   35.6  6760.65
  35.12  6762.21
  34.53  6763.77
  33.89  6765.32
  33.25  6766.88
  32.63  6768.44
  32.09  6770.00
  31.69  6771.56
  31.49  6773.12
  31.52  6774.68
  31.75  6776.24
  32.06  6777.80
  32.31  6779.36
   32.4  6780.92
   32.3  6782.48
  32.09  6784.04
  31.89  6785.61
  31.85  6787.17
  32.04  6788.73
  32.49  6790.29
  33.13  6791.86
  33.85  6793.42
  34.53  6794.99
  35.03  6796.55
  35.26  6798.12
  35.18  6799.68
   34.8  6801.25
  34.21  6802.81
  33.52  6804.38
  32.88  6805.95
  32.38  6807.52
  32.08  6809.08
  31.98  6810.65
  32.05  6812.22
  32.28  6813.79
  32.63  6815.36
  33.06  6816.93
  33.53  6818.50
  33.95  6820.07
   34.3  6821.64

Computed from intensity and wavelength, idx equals 1.2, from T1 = 4.4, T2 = 3.53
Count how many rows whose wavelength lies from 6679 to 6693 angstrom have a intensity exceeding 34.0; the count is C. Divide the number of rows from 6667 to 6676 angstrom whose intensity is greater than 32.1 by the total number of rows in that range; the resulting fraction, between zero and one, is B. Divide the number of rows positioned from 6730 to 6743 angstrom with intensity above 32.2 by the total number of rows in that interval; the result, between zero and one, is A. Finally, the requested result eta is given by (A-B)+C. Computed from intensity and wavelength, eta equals -1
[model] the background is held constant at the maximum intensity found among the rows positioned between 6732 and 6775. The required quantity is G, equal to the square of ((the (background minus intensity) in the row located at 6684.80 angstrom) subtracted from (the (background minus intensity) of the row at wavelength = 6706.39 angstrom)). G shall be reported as 125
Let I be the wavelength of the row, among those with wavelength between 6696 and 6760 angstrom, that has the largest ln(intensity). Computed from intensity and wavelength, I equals 6701.76 angstrom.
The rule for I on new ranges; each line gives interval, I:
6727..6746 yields 6738.89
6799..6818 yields 6799.68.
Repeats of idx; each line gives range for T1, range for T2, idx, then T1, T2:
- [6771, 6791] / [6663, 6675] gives 0.1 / 0.3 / 3.56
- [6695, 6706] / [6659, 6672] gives 0.7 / 2.6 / 3.56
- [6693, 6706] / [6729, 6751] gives 1.0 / 3.6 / 3.46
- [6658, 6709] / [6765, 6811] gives 1.0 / 3.5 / 3.56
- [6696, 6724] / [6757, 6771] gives 1.5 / 5.2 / 3.58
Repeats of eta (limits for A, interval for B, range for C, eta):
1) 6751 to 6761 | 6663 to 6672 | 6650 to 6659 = 6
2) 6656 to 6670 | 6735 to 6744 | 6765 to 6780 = 1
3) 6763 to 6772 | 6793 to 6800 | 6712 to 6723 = 0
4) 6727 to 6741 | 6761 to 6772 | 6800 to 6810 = 1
